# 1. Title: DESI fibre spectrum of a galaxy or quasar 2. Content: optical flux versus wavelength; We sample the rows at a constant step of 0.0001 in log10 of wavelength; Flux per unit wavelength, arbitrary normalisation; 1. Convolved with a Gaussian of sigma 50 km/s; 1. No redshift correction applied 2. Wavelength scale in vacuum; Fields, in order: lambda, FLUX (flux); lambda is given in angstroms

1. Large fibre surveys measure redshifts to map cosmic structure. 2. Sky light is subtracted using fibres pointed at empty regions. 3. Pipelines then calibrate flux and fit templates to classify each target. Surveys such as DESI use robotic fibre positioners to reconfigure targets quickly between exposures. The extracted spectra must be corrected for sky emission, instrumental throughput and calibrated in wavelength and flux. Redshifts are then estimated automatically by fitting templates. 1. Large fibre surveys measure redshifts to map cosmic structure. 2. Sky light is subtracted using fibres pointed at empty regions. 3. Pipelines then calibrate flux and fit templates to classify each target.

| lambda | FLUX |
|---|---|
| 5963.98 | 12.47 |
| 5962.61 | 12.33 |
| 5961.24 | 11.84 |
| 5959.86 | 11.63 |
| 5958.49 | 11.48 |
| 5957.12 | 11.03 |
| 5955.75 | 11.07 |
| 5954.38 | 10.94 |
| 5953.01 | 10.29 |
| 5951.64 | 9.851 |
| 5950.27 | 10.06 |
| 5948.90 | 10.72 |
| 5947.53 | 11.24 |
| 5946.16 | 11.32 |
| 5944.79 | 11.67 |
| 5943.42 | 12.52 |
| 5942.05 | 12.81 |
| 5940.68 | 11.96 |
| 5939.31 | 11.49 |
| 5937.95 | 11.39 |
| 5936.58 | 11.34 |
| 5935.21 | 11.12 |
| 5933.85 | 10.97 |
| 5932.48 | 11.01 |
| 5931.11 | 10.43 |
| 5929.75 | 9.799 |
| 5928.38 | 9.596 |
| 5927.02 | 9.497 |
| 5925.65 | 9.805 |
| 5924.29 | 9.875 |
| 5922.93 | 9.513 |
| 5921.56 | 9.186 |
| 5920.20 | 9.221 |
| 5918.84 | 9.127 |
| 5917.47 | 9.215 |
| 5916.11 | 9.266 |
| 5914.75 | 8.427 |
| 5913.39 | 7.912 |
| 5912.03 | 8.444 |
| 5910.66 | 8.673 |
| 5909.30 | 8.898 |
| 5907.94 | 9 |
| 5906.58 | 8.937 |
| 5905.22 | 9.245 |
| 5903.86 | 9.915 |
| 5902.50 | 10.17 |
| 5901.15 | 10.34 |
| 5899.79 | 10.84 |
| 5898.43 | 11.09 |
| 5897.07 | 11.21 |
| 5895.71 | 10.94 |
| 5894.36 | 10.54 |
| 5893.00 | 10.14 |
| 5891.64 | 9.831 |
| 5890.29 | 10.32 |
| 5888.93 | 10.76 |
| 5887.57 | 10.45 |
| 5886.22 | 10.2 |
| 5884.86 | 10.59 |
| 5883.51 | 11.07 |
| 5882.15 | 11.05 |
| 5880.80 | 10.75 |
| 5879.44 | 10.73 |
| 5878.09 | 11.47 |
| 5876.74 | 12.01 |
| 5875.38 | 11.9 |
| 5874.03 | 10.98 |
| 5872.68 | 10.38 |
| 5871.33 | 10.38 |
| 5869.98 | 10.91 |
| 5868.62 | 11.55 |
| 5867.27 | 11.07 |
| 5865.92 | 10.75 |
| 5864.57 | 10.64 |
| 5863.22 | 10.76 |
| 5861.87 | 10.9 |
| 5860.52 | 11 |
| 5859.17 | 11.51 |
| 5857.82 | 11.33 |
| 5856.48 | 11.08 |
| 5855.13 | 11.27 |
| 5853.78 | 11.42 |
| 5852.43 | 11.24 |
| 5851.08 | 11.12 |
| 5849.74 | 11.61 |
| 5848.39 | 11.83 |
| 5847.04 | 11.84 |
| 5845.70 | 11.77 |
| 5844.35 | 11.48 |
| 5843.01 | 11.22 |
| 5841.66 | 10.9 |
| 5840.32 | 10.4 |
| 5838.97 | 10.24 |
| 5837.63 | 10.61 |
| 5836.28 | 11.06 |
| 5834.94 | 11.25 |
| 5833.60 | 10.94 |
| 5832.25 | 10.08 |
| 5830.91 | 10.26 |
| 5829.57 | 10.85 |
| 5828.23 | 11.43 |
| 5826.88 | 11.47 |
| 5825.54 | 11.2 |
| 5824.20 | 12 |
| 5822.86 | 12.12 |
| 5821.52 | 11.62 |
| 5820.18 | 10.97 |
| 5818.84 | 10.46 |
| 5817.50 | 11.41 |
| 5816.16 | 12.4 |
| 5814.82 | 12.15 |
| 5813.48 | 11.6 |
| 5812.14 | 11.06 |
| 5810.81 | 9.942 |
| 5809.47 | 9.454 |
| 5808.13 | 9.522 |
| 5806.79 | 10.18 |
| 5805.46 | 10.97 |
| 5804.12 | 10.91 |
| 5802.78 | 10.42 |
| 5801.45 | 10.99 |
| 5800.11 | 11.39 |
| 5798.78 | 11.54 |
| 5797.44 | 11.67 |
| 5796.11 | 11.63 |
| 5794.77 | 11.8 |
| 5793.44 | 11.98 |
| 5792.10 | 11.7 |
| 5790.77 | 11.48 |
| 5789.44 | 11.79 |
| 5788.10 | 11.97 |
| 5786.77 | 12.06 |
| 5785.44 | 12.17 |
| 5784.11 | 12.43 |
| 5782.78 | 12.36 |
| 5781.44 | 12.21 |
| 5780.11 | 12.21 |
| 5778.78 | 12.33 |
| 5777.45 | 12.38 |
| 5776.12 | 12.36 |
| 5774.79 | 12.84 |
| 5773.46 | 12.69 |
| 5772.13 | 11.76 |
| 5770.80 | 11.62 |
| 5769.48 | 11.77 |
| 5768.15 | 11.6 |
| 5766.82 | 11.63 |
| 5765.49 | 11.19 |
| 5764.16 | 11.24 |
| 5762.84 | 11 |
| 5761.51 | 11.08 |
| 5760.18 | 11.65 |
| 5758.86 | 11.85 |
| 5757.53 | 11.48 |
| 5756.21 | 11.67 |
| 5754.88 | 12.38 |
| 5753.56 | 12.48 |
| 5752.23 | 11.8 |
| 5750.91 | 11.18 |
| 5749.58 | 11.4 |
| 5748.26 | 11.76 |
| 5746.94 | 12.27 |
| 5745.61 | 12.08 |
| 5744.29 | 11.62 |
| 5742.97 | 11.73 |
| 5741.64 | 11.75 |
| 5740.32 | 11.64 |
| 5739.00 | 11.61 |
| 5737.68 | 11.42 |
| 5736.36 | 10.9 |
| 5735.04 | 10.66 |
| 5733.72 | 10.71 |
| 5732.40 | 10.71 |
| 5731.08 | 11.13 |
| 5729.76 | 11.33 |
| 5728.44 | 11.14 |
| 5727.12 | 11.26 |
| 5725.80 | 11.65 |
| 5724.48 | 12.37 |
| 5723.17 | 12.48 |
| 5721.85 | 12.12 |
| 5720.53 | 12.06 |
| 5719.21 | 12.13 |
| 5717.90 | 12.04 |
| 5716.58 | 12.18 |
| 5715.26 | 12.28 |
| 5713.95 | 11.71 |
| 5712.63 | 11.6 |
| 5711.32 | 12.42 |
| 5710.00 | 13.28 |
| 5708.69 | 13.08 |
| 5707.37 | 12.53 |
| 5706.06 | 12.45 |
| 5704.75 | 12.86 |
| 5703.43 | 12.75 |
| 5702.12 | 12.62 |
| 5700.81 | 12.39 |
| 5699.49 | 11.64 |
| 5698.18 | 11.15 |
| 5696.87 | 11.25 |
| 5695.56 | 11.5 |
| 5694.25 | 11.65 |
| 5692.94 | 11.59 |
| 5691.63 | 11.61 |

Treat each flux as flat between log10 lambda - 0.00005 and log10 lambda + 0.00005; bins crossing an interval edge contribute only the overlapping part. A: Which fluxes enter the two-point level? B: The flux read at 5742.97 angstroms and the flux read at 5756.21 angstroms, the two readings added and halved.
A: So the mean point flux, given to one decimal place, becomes 11.7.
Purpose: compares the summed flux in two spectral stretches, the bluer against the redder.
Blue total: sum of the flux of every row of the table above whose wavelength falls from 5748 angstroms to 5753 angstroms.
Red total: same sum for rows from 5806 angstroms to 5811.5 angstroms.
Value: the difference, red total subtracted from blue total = 7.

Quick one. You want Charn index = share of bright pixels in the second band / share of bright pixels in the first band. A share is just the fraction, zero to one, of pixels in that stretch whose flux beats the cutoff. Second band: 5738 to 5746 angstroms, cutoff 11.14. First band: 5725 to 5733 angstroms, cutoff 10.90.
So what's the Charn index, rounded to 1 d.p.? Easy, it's 1.2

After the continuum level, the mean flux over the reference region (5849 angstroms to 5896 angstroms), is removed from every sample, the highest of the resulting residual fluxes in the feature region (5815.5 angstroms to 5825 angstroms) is 1.5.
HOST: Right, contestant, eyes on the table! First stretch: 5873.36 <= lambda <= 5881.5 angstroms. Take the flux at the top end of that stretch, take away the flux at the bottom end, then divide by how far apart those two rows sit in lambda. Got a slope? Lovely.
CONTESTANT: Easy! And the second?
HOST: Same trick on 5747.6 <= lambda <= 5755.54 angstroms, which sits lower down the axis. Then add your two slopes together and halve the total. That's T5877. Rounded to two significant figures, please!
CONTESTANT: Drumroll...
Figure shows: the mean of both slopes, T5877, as 0.030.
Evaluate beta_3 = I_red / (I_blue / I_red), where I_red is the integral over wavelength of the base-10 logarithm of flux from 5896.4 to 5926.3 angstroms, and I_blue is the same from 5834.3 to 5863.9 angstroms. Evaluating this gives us 27.4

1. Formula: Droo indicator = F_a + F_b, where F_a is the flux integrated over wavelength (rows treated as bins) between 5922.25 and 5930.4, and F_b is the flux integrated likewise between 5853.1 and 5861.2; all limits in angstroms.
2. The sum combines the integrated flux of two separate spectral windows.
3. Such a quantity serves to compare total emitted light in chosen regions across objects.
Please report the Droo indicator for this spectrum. 170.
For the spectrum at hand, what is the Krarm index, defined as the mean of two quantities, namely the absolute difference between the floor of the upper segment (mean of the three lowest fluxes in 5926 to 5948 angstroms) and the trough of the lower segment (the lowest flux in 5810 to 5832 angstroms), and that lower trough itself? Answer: 5.1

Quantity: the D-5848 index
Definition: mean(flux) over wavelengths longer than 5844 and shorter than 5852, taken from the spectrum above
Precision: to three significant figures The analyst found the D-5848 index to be 11.6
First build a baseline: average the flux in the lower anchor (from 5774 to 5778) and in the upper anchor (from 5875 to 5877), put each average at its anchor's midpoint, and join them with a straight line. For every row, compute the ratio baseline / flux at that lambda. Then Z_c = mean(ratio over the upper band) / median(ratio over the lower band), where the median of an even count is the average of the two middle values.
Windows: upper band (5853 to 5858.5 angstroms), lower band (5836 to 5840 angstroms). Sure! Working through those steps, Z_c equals 0.93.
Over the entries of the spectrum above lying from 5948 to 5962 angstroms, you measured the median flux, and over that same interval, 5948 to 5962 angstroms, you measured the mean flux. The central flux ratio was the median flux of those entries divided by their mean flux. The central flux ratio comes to 1.01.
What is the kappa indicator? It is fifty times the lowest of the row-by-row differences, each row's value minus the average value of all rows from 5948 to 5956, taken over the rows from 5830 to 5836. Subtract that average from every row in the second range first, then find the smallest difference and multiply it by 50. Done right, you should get -20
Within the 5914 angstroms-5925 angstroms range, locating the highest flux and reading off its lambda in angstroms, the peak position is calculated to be 5924.29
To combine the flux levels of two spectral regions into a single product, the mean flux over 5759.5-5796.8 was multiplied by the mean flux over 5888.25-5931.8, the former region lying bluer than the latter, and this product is 115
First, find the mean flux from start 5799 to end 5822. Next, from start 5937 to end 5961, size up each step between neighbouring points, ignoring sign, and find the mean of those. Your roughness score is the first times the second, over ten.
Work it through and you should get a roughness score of 0.43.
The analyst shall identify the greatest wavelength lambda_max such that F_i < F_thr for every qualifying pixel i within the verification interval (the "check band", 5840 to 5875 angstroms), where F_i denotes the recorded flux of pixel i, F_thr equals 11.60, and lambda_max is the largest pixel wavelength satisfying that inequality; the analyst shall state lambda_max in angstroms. 5874.03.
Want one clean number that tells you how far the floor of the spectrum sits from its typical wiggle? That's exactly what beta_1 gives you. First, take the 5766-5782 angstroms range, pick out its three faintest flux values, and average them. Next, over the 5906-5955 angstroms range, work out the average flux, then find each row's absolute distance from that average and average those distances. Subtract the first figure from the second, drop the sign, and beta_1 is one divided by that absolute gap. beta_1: 0.095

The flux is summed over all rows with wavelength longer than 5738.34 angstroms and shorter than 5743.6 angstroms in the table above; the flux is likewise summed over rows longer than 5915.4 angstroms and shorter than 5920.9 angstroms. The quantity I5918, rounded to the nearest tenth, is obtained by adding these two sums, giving 83.6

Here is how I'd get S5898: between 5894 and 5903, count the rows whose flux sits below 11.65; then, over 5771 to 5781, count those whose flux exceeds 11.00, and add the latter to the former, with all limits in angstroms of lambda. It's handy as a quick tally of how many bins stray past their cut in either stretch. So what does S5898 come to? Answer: 14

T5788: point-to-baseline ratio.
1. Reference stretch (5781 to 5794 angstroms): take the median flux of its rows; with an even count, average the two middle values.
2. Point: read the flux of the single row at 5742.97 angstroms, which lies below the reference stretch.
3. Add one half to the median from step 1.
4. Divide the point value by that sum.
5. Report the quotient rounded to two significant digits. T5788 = 0.94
